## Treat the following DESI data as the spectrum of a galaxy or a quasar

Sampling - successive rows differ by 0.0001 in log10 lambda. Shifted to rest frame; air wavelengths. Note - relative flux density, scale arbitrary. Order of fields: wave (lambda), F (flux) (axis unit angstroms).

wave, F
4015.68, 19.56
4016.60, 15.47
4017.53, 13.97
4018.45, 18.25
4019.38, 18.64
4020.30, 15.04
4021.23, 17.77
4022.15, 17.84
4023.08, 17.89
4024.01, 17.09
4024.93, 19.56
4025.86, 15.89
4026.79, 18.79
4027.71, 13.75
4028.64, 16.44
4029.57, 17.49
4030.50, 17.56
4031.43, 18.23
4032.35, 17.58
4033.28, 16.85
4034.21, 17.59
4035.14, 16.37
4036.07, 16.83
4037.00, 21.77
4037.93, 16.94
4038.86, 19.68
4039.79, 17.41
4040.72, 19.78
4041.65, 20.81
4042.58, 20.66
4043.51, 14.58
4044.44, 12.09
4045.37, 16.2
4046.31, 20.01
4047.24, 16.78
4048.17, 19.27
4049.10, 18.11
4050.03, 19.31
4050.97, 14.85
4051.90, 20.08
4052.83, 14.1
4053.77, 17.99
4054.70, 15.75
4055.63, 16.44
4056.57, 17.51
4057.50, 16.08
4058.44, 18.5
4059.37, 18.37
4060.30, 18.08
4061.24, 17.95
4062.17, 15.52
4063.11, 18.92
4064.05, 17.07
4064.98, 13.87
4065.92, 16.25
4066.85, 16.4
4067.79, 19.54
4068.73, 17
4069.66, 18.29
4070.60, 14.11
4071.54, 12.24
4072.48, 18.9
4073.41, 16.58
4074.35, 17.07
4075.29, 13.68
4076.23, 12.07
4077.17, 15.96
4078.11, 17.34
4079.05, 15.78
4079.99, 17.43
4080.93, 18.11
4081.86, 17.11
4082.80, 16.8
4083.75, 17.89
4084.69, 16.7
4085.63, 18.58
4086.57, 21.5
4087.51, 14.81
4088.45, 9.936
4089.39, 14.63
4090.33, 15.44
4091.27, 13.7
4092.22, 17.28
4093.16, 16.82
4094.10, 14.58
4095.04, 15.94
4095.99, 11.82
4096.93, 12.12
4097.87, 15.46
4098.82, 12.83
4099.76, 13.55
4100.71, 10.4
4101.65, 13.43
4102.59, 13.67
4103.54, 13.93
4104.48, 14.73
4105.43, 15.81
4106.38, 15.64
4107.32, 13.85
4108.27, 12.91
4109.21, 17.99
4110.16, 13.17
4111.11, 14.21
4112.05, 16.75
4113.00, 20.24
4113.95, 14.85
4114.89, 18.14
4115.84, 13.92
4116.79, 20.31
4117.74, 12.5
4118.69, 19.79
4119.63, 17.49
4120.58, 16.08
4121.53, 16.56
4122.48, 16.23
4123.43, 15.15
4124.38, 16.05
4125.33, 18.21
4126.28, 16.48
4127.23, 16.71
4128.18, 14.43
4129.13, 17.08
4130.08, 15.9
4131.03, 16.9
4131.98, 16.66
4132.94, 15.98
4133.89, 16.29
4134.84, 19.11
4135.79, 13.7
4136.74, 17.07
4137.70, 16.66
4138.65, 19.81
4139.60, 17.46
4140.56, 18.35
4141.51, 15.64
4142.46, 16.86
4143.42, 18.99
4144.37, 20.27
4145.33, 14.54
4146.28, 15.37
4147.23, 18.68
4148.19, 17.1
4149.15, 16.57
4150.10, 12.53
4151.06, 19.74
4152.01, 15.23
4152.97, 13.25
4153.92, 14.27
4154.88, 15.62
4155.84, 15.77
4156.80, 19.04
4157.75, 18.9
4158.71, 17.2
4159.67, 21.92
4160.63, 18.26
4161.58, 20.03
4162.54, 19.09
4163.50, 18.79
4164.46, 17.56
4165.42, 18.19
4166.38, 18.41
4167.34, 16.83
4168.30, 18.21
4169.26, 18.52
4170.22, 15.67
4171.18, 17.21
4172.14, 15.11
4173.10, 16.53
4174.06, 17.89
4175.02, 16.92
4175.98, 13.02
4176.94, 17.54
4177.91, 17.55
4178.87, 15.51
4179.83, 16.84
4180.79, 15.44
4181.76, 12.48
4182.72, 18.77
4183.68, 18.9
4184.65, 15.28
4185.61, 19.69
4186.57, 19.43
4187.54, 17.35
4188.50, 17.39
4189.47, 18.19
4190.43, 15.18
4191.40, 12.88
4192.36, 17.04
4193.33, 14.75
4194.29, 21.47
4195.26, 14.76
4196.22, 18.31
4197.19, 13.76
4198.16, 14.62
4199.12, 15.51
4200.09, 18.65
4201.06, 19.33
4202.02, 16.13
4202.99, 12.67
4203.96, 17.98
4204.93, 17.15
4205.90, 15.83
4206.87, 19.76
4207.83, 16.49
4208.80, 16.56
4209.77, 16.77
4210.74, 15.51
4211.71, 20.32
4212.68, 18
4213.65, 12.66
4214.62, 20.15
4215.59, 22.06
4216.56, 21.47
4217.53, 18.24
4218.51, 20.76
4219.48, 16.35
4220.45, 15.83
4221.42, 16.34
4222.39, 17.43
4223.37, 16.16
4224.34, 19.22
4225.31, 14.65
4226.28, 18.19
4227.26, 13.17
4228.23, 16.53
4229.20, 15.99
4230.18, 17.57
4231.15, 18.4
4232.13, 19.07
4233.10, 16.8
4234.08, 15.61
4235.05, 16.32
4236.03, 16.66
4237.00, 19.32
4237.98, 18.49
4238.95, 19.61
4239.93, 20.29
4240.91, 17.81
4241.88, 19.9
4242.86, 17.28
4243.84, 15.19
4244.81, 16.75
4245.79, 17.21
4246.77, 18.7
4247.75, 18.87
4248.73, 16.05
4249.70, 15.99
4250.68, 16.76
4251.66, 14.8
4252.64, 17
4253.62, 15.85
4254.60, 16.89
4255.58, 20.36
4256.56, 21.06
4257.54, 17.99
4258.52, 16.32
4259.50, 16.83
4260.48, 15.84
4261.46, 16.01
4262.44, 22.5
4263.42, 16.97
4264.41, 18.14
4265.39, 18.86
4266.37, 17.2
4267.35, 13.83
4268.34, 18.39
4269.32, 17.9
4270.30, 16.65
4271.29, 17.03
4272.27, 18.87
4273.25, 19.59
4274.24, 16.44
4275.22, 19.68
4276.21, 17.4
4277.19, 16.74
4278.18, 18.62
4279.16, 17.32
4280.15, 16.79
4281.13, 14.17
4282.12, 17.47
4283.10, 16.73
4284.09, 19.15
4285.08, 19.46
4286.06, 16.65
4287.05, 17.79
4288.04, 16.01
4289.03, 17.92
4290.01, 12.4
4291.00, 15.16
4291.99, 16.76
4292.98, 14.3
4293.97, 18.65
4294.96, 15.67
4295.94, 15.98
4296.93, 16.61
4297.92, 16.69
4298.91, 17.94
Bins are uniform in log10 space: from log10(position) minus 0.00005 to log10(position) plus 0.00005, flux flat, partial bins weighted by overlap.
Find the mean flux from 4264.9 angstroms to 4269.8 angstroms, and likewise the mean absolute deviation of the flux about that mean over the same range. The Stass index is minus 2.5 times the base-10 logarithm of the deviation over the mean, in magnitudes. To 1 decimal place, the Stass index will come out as 2.7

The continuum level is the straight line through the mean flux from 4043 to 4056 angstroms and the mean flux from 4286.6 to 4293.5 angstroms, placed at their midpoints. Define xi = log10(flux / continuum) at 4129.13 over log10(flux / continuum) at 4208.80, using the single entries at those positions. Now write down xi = 1.3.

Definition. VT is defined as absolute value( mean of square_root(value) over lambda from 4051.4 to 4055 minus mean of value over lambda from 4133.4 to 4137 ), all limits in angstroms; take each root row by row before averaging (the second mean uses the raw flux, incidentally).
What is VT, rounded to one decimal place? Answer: 12.4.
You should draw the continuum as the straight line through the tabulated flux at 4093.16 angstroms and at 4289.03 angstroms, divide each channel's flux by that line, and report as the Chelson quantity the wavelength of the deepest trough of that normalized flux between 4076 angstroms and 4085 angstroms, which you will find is 4076.23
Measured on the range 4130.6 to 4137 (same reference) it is 4135.79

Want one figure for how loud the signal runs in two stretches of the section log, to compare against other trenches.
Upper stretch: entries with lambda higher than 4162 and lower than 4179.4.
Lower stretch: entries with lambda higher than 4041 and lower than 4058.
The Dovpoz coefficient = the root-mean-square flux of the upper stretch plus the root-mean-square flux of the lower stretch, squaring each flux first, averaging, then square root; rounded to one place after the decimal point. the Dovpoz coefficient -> 34.6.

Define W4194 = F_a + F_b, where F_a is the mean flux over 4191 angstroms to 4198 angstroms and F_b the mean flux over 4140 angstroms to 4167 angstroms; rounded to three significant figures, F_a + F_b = 33.5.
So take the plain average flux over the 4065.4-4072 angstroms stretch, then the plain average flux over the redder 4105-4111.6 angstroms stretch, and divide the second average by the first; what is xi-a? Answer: 0.91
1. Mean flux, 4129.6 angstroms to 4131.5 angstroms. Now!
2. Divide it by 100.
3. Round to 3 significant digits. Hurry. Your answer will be 0.164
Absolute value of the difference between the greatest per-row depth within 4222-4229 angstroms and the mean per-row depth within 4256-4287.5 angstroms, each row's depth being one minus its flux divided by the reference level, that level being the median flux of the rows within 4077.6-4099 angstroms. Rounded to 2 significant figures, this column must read 0.28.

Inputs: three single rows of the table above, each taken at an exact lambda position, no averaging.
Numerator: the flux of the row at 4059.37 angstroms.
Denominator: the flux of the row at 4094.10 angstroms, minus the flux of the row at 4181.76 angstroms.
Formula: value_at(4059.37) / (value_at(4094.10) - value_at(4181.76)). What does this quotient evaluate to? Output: 9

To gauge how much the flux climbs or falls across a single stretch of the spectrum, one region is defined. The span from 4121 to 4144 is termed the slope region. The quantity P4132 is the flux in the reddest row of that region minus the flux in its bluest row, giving 2.4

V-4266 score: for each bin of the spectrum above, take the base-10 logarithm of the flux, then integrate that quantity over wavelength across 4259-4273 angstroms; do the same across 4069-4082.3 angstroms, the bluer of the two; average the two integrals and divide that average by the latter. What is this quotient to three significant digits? 1.04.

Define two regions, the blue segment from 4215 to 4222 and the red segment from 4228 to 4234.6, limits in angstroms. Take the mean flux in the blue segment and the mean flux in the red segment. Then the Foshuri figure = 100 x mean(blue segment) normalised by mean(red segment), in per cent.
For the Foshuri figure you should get 109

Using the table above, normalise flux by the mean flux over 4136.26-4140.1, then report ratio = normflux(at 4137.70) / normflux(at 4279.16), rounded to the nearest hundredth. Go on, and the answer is 0.96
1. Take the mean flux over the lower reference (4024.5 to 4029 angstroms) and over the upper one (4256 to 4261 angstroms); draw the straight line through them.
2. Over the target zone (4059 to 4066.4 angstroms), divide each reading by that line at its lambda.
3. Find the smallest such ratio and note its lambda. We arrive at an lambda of 4064.98 angstroms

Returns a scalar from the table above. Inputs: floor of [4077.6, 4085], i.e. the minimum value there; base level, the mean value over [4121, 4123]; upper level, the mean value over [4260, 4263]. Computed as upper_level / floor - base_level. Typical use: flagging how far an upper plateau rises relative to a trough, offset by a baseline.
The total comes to -15.2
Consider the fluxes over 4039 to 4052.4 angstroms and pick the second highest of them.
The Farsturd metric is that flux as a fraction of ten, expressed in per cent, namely 207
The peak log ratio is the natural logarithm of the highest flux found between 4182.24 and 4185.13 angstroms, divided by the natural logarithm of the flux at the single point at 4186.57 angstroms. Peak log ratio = 0.99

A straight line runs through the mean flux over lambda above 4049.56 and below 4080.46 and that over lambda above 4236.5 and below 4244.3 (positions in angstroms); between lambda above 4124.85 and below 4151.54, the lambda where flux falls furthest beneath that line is 4150.10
